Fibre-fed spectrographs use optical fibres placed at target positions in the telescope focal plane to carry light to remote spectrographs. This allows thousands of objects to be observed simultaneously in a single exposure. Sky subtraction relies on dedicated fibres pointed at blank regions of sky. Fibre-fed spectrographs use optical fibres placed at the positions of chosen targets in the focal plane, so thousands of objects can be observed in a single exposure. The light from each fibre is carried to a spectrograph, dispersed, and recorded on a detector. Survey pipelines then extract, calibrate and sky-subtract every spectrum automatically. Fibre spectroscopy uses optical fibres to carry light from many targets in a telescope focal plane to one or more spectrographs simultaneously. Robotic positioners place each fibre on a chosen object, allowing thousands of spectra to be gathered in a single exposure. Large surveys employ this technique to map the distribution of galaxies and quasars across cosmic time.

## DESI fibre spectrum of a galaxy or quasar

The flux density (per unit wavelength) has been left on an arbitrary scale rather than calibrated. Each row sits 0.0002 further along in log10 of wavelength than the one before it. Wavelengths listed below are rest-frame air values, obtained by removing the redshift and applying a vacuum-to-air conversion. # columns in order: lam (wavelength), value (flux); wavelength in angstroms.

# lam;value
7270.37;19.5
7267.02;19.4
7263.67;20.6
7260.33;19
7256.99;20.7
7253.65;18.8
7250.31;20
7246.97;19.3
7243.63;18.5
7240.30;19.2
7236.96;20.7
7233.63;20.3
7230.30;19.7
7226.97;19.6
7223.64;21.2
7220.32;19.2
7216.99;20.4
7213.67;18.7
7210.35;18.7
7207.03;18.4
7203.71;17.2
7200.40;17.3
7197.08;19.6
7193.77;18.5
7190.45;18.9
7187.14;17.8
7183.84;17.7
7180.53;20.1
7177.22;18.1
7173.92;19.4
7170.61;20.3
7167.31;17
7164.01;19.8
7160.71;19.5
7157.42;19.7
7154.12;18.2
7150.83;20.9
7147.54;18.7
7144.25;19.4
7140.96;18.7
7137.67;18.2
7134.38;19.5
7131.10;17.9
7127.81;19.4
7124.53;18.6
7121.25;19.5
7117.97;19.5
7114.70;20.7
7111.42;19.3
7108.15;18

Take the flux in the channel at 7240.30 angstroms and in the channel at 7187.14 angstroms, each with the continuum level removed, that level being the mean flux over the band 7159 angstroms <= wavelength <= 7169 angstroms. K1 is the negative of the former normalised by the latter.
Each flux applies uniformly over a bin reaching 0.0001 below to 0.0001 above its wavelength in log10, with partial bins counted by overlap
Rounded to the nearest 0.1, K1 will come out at 0.4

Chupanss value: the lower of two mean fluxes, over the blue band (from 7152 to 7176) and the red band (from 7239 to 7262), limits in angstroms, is 19.1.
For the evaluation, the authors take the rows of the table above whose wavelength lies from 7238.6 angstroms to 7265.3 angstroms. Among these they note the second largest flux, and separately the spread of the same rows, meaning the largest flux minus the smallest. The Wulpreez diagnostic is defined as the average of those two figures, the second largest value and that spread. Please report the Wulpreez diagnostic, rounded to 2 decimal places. 11.40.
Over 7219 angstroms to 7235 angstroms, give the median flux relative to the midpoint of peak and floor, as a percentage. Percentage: 98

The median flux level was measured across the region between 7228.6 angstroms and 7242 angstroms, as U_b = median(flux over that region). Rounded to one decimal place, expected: 20.0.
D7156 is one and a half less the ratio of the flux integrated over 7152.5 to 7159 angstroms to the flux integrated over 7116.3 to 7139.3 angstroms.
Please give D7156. 1.2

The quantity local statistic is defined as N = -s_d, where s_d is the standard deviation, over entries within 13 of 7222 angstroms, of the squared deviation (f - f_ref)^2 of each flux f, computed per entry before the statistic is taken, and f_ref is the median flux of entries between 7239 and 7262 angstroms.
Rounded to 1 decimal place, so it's -1.3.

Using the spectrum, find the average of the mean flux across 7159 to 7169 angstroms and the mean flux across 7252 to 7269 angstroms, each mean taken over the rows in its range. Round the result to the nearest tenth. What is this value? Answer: 19.2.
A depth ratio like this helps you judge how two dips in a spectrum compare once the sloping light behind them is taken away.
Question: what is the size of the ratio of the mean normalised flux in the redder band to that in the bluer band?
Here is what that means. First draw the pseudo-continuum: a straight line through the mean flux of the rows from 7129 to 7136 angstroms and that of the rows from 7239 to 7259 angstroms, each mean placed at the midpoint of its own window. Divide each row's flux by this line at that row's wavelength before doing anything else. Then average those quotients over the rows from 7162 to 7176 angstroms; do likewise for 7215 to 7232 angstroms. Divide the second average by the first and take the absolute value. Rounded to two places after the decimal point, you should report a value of 1.03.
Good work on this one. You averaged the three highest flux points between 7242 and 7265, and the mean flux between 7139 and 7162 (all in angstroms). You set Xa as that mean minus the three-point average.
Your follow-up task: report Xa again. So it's -1.1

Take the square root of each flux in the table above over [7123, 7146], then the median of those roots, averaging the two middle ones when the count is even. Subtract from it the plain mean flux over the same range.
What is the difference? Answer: -14.5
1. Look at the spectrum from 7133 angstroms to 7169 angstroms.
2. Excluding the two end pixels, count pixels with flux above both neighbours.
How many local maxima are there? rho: 4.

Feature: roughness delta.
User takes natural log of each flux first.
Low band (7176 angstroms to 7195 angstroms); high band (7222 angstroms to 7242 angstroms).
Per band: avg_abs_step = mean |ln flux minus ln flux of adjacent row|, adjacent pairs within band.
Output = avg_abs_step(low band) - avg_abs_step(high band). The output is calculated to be 0.022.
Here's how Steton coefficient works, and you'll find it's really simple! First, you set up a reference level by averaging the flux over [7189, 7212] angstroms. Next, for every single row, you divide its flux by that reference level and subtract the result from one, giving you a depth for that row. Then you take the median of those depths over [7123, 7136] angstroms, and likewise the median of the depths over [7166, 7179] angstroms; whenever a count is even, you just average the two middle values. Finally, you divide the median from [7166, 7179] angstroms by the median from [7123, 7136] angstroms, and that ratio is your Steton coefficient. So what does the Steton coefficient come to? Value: 0.6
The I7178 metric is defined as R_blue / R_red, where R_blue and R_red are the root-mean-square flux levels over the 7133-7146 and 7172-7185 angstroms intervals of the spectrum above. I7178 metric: 1.01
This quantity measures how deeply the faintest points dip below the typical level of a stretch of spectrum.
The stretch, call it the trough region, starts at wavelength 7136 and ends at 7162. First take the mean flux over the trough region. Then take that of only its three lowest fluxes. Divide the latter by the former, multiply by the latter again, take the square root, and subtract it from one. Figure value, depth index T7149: -3.196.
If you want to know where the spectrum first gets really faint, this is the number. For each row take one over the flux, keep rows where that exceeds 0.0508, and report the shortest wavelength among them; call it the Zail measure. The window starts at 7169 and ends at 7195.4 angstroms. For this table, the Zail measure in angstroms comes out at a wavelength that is 7173.92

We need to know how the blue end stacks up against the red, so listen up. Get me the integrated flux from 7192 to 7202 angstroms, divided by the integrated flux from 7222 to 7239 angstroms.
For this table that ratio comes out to 0.5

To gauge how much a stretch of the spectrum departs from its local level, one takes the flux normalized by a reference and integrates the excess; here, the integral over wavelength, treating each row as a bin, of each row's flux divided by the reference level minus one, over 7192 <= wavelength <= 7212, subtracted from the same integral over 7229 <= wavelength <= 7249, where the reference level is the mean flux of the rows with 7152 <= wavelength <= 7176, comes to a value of 1.4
